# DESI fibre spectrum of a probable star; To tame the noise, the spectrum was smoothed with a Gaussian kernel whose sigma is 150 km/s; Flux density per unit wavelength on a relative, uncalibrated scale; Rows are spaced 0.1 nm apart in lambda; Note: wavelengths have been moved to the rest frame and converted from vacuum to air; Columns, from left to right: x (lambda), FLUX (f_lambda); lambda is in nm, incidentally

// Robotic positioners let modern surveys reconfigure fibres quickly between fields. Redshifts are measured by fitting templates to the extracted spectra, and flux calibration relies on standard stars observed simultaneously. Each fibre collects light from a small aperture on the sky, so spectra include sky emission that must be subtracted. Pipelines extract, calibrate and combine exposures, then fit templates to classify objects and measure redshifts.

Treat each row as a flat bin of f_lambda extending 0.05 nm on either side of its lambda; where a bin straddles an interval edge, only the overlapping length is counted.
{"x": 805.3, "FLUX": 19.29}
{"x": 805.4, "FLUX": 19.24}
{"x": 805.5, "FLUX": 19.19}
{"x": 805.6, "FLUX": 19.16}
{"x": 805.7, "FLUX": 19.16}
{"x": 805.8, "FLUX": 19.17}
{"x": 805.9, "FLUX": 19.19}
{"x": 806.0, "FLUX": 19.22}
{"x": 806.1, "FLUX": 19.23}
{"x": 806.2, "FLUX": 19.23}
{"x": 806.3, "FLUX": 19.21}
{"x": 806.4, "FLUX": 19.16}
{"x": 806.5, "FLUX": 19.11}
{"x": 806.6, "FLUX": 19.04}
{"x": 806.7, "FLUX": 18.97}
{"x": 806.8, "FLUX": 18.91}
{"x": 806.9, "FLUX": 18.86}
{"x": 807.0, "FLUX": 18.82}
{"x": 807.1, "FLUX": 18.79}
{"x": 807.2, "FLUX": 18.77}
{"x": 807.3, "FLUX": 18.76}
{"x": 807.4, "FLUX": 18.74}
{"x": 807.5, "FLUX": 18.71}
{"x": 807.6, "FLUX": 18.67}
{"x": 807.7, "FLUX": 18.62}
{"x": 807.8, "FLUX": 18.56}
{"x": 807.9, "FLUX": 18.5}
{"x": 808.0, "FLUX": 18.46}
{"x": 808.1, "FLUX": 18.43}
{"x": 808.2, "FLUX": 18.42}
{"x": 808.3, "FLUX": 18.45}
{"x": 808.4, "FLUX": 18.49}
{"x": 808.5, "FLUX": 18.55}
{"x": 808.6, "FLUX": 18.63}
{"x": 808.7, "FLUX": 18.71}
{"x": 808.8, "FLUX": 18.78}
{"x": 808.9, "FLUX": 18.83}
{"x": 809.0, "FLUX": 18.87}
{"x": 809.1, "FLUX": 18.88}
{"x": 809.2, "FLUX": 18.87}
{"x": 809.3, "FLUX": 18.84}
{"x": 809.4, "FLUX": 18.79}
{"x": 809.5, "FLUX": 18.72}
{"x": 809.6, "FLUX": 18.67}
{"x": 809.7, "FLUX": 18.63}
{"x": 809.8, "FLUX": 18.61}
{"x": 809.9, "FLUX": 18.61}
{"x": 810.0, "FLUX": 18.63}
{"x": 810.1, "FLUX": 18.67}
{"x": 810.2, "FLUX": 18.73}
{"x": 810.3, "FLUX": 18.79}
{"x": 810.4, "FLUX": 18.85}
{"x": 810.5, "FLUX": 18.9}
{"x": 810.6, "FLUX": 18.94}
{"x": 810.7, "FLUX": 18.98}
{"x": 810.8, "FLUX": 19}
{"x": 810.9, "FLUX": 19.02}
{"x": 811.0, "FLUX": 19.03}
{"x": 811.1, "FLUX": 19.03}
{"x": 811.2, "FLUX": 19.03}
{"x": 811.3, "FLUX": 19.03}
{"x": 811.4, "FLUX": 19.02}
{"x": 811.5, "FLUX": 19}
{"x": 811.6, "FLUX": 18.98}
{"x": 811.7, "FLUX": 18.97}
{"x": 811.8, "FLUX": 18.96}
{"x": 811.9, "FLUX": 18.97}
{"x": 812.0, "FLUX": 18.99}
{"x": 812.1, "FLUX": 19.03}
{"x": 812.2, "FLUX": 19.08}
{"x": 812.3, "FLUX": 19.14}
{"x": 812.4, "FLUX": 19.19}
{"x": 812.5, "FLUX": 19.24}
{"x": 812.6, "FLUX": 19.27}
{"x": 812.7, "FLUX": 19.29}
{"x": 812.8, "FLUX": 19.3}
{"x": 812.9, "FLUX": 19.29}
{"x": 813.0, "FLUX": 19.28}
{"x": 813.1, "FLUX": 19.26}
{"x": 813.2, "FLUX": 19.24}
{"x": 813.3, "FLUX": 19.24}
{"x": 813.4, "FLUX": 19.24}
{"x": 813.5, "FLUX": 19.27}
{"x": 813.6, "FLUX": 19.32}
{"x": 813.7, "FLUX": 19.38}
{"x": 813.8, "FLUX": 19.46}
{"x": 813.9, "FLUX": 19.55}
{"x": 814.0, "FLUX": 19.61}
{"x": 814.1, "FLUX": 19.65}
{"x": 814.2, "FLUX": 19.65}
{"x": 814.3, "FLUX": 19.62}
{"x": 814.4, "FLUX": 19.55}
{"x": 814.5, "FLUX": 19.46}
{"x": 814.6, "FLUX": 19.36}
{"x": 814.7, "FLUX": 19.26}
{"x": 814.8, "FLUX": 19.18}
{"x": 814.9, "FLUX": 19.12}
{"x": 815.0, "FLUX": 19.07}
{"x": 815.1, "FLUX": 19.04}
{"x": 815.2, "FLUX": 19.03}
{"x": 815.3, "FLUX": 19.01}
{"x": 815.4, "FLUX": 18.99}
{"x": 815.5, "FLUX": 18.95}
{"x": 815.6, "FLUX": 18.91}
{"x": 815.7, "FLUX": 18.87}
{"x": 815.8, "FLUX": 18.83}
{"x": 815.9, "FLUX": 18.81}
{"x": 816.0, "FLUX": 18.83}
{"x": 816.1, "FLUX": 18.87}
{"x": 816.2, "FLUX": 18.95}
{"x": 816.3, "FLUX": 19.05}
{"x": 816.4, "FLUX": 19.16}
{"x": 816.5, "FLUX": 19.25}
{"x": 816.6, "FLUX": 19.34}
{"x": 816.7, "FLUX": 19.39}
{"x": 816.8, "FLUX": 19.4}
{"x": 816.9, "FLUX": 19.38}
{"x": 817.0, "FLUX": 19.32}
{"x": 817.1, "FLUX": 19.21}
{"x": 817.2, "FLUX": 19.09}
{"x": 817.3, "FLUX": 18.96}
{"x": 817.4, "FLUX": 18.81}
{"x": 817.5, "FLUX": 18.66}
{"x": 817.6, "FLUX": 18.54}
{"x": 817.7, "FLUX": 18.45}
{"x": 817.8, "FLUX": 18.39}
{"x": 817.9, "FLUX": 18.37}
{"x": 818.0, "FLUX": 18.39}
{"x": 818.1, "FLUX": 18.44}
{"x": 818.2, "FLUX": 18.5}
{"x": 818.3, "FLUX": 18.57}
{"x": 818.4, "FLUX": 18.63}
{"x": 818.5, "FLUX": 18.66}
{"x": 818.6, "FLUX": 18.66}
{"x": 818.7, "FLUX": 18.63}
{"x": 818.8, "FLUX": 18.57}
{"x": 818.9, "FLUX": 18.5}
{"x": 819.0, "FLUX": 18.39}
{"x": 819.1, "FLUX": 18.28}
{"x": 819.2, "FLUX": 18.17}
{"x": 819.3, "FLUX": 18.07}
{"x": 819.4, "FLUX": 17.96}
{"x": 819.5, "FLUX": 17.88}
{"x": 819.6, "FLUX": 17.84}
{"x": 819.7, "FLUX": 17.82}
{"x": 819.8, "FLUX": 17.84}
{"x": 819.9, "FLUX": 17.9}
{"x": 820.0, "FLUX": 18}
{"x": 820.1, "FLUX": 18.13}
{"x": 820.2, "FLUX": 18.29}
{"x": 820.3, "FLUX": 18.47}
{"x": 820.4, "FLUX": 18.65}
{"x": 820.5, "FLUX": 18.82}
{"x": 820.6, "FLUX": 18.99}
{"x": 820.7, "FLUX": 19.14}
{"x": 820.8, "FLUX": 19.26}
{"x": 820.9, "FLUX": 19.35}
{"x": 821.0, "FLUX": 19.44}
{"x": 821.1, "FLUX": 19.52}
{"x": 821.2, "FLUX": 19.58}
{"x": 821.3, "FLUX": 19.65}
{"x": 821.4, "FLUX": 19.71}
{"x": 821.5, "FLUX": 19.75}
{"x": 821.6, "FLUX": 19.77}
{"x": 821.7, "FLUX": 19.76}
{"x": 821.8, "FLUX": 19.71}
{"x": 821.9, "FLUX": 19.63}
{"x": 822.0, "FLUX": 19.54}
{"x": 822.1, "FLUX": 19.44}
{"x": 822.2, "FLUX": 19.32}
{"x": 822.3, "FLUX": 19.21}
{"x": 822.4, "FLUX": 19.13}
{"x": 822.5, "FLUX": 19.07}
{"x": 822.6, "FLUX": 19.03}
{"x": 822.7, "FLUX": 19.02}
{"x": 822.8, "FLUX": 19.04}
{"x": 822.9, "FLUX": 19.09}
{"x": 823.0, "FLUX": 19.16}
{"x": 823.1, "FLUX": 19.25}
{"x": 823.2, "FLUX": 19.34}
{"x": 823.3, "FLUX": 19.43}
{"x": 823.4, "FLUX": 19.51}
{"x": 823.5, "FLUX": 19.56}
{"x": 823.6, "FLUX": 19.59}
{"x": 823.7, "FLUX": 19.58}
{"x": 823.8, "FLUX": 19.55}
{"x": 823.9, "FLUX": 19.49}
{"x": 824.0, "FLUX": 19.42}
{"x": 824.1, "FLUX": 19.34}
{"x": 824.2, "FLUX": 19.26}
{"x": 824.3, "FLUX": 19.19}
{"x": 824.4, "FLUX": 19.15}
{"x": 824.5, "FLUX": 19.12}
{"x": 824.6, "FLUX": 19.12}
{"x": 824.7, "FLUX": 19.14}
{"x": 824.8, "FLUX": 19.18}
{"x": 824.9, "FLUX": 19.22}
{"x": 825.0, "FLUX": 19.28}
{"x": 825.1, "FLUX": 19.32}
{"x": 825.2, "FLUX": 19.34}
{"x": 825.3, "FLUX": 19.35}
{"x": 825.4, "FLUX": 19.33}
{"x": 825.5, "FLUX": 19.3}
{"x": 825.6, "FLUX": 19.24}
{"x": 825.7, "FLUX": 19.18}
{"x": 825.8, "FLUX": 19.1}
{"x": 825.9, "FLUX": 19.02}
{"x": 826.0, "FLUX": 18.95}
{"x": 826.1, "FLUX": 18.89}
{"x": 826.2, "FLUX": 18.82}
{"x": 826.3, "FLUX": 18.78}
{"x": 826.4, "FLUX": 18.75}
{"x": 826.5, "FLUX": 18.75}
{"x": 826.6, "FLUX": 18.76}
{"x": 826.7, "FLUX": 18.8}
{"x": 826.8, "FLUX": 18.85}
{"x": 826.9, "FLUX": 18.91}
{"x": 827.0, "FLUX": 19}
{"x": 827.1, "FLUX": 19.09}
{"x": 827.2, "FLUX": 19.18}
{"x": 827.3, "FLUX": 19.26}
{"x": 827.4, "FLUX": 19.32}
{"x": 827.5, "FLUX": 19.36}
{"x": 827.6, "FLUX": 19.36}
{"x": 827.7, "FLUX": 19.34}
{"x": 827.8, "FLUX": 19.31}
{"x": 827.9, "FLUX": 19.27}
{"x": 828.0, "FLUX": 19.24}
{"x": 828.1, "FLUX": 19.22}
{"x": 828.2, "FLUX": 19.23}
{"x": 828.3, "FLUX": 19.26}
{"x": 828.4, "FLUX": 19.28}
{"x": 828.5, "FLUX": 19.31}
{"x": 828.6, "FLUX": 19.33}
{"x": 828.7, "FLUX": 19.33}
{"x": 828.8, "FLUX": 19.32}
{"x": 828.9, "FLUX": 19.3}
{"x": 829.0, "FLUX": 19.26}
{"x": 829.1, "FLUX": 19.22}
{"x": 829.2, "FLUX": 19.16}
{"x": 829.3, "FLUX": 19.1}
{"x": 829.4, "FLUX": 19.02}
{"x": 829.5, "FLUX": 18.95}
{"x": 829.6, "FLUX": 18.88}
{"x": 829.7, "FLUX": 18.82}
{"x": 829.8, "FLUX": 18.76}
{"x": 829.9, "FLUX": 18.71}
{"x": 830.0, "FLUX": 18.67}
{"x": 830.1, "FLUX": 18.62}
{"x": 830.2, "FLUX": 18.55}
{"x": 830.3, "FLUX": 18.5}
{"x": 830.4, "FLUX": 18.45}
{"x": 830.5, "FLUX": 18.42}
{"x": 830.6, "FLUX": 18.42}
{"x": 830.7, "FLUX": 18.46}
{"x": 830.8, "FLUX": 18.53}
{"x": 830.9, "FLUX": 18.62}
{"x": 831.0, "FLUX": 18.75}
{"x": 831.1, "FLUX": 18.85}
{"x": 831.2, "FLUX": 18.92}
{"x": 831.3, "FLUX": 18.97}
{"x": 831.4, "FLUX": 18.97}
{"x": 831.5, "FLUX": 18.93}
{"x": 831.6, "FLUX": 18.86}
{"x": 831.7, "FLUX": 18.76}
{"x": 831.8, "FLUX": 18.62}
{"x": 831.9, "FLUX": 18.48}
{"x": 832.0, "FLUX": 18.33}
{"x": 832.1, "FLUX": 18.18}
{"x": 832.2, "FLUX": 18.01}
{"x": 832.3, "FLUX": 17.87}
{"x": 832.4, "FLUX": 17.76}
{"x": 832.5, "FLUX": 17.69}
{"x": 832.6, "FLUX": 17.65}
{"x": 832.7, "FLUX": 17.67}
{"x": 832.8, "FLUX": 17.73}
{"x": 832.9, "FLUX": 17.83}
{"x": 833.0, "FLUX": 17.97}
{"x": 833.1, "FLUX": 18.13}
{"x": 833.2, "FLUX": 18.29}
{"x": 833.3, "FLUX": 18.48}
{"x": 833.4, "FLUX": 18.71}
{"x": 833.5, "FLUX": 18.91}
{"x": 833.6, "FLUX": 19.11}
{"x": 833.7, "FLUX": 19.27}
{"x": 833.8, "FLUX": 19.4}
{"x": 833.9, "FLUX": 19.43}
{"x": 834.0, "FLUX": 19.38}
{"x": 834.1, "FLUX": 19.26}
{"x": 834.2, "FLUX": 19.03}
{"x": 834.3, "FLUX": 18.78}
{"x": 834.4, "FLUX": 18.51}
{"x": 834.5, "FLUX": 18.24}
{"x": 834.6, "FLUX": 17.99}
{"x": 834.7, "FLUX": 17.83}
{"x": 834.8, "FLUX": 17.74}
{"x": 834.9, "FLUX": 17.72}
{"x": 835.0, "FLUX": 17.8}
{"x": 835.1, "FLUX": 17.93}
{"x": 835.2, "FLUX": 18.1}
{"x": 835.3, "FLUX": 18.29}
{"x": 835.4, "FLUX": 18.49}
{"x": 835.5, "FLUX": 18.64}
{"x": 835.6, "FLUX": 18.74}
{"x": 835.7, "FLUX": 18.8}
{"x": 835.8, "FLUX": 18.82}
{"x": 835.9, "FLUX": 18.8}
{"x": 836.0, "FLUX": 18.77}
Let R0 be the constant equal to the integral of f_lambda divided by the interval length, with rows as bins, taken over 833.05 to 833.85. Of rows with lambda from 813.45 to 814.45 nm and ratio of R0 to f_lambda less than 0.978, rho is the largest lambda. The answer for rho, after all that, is 814.4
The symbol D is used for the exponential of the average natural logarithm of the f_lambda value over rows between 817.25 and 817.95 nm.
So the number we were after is 18.6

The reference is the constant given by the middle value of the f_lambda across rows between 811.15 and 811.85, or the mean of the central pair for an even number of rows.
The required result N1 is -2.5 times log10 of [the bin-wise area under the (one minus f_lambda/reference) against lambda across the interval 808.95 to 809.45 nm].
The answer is 6.0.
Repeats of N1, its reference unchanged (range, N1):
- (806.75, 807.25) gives 5.9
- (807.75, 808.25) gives 4.6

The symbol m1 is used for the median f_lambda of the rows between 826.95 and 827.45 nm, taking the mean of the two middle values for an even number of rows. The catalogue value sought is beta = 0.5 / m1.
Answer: 0.0261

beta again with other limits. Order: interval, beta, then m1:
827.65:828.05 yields 0.0259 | 19.3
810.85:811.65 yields 0.0263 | 19.0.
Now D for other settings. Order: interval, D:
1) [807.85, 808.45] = 18.5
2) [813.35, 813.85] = 19.3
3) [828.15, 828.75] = 19.3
